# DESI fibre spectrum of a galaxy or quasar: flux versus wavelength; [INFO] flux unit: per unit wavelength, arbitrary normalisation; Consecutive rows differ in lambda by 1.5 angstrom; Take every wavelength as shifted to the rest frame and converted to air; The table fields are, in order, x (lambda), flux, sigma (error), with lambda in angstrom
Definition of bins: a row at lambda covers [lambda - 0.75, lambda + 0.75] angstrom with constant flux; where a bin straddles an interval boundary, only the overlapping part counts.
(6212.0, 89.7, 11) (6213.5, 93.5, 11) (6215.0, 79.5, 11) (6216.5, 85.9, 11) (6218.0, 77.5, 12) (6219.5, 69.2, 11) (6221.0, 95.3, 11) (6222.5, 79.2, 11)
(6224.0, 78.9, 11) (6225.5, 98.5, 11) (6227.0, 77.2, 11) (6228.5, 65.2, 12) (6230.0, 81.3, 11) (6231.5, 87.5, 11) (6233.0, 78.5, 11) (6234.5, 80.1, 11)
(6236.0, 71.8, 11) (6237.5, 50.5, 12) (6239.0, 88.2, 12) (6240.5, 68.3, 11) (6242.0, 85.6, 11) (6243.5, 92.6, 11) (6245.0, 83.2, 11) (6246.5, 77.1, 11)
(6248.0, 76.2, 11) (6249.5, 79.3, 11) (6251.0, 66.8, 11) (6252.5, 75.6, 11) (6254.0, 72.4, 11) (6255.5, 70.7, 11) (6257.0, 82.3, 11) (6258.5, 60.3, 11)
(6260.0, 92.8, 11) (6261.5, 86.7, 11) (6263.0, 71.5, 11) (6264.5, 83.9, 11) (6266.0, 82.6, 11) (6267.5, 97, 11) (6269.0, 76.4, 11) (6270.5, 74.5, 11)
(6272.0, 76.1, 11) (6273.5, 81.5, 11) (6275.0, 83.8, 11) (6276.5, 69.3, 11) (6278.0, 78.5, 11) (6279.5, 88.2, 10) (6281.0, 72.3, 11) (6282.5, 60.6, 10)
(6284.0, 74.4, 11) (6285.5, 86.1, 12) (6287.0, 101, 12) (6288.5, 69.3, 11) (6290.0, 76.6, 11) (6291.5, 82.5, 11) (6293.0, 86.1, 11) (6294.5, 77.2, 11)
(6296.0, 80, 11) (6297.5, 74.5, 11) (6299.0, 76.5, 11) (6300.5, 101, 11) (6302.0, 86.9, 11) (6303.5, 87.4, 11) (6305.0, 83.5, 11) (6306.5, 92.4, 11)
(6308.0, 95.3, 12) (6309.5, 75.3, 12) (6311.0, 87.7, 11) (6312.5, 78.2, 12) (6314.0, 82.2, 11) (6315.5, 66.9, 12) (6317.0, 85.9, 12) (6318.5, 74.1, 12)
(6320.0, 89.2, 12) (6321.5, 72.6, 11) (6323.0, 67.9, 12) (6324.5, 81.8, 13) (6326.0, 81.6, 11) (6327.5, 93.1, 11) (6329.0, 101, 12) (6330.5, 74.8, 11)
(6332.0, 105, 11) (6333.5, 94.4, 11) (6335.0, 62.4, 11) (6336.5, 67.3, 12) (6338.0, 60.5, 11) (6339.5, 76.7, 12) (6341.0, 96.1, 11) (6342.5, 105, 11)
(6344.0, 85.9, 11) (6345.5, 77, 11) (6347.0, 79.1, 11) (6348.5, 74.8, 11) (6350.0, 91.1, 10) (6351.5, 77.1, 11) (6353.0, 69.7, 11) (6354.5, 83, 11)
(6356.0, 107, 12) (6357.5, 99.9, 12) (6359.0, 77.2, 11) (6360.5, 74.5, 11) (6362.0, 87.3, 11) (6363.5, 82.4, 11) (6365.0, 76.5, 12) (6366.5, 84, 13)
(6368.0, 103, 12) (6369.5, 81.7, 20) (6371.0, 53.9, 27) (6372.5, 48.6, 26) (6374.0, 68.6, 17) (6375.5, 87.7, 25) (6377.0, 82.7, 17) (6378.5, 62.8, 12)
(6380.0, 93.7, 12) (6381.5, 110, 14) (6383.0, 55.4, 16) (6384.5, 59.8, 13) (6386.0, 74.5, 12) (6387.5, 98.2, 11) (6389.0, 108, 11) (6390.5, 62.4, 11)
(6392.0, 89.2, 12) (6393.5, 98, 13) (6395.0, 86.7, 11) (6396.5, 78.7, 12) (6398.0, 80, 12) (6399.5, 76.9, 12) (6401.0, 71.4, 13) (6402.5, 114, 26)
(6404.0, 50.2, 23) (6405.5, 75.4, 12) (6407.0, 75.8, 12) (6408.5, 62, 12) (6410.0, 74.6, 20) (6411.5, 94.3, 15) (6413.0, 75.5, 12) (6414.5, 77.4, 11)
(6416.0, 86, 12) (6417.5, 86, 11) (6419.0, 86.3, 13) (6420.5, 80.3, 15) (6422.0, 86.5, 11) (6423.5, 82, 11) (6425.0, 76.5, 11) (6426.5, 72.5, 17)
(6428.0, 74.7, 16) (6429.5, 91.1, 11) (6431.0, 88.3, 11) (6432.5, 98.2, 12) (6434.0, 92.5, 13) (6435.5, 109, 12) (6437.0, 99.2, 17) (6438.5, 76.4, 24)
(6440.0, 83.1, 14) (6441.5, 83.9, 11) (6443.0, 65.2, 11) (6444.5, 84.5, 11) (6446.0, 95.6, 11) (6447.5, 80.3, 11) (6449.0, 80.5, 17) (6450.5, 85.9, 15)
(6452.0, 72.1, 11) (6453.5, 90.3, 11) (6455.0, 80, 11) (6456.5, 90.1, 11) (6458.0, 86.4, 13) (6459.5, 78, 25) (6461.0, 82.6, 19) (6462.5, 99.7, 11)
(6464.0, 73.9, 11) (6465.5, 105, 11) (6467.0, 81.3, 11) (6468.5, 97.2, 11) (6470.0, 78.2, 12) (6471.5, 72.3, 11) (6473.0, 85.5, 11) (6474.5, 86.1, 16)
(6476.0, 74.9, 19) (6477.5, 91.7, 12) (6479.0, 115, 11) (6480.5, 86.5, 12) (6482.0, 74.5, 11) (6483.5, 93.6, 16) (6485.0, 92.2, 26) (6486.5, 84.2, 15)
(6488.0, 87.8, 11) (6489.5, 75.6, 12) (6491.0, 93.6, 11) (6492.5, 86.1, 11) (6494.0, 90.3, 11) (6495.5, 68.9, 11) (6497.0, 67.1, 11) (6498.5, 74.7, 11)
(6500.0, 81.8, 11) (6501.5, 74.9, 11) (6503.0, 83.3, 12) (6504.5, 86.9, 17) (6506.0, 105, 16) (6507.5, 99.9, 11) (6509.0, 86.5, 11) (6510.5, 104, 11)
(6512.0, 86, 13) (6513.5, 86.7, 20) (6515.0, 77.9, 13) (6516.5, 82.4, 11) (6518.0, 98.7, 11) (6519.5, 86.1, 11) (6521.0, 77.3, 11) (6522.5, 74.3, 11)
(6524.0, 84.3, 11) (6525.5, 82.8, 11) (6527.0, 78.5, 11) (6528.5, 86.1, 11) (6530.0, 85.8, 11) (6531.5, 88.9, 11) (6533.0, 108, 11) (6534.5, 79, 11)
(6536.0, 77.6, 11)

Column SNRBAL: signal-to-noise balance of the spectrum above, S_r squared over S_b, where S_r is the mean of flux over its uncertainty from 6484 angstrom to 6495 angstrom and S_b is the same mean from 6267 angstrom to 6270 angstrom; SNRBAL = 6.0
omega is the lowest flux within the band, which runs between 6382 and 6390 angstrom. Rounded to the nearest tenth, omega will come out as 55.4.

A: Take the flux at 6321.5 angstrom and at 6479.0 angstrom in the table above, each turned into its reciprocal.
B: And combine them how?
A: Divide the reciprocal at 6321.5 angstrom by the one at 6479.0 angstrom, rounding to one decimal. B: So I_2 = 1.6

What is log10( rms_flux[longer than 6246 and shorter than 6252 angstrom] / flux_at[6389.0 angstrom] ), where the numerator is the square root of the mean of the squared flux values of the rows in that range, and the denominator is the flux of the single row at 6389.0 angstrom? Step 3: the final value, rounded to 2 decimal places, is -0.16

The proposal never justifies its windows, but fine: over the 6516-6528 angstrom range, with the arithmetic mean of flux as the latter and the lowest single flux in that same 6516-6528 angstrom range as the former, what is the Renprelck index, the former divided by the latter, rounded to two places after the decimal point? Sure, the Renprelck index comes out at 0.89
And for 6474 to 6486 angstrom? 0.83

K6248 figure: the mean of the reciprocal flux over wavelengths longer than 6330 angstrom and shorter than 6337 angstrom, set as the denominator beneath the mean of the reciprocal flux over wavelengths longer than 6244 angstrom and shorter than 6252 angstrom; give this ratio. 1.02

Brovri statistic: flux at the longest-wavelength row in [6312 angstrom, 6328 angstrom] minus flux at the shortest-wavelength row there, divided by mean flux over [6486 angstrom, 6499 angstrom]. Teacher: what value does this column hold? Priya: 0.18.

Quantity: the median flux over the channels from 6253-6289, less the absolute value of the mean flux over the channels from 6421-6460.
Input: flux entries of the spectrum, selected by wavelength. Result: -7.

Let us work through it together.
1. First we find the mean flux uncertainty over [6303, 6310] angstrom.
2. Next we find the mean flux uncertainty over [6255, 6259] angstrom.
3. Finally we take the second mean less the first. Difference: -0.4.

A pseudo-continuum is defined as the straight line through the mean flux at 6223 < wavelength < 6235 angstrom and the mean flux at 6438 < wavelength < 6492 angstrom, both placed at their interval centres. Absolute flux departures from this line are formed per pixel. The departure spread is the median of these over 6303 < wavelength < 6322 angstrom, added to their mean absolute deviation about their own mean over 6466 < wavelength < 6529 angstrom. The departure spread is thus 12.0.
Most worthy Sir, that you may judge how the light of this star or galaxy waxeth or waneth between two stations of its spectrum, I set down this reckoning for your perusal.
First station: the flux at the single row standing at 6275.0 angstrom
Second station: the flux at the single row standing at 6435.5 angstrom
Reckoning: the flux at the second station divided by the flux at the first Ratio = 1.30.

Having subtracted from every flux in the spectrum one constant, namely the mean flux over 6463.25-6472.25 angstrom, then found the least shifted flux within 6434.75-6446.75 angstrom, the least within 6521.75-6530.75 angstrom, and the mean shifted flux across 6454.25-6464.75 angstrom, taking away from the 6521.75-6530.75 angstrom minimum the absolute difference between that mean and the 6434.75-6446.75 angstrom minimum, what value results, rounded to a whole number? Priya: -30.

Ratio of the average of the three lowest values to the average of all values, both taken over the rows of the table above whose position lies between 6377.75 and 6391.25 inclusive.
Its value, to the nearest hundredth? 0.74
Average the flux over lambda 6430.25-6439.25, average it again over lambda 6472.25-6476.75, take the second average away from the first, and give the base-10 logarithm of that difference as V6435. 1.1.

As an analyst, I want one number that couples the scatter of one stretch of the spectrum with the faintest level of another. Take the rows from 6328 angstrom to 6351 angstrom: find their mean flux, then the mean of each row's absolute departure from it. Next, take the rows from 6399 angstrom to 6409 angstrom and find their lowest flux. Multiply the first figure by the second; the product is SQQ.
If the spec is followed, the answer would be 634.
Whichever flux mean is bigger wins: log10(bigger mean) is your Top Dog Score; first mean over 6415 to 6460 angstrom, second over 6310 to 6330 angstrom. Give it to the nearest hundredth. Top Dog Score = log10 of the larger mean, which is 1.93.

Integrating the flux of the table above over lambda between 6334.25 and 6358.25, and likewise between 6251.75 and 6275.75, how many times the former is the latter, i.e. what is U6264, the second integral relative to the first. 0.966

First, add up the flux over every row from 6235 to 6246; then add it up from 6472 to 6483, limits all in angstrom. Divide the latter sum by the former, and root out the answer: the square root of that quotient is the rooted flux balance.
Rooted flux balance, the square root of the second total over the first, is 1.07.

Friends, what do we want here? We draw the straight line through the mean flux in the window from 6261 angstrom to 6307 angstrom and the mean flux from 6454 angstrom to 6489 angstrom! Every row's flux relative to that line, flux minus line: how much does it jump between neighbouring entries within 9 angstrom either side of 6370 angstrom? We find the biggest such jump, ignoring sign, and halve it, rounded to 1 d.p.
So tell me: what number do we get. 13.9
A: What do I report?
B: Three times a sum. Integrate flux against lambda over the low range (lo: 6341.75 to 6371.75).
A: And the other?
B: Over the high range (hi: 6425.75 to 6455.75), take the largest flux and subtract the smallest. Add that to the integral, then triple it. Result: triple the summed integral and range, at 7647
